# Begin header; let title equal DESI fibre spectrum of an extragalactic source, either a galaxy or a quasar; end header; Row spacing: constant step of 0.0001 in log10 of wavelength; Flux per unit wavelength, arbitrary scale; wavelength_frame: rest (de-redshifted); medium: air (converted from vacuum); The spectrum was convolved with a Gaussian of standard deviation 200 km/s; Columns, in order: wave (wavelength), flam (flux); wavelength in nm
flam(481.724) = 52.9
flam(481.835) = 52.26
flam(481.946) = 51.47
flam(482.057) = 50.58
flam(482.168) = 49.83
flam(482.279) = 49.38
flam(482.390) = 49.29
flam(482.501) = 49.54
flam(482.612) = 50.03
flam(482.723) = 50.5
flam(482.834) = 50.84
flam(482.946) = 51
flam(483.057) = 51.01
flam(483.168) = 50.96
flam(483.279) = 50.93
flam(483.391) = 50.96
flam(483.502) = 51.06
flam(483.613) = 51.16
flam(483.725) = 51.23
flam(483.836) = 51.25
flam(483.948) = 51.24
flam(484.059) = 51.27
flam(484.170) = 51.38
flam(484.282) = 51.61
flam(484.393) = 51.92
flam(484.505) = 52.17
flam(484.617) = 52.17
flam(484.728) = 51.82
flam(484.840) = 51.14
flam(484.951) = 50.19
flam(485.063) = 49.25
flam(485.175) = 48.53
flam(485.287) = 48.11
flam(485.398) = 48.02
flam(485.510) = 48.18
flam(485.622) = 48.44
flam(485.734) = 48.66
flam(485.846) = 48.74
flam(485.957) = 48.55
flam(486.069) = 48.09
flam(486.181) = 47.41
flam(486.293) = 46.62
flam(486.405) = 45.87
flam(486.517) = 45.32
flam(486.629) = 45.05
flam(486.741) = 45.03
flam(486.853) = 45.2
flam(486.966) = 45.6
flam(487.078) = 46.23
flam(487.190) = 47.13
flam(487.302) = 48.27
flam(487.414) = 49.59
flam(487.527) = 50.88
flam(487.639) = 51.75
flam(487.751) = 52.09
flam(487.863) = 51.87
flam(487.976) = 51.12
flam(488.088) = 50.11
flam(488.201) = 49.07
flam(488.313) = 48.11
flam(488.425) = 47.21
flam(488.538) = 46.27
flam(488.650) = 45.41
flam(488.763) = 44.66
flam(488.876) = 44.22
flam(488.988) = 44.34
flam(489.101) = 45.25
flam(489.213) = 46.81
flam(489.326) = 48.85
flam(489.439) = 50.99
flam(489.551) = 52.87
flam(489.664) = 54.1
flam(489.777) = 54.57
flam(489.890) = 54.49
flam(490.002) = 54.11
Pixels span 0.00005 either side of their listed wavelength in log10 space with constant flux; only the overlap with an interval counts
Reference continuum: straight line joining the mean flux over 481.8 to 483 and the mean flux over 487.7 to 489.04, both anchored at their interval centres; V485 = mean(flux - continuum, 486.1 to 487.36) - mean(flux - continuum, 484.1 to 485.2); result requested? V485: -4.0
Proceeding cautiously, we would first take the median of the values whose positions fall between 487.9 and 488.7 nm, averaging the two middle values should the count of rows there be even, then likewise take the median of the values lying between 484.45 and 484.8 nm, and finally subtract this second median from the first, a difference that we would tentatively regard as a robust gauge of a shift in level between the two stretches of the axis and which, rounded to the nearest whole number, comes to -4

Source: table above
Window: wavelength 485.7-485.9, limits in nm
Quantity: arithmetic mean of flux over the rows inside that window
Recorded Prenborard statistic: 48.7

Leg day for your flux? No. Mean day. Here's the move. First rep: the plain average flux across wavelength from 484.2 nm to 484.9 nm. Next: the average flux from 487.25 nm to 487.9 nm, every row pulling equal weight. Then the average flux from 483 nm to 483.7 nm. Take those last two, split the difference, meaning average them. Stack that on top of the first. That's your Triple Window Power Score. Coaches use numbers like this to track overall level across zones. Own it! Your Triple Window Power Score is 103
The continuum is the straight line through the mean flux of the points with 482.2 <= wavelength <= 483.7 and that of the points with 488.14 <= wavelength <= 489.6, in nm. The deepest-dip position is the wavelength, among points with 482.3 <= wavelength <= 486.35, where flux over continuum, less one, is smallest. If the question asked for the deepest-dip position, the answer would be 486.293 nm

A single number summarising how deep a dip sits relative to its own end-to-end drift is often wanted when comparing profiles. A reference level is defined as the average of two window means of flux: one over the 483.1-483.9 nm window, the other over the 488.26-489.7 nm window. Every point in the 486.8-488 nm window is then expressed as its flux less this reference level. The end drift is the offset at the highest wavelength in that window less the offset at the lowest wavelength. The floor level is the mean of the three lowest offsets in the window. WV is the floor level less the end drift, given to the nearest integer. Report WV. -10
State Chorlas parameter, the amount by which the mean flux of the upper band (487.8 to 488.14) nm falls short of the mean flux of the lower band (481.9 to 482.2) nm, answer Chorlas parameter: 0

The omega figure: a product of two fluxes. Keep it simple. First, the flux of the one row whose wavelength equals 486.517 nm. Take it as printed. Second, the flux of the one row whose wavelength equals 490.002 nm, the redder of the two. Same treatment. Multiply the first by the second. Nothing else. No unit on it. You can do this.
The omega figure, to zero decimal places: 2452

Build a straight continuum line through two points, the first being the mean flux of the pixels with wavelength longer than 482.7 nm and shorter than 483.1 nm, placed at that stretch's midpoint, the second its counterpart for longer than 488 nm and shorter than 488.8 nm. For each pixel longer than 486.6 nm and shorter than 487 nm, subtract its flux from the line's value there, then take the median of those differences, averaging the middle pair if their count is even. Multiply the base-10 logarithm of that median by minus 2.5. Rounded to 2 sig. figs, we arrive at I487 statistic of -1.3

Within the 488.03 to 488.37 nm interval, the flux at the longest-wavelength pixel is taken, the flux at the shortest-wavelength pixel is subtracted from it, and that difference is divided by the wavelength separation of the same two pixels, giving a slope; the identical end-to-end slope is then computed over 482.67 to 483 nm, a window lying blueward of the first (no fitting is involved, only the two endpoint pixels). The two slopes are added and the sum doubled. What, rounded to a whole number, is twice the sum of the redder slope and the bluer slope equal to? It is -13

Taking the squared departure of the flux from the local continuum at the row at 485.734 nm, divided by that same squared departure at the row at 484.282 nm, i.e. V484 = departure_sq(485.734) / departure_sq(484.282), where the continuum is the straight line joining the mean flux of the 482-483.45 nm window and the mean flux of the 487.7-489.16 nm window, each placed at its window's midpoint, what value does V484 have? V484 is 0.0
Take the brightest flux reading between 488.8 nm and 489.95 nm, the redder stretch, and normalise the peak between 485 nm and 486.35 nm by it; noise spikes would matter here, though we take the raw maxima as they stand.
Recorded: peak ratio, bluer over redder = 0.90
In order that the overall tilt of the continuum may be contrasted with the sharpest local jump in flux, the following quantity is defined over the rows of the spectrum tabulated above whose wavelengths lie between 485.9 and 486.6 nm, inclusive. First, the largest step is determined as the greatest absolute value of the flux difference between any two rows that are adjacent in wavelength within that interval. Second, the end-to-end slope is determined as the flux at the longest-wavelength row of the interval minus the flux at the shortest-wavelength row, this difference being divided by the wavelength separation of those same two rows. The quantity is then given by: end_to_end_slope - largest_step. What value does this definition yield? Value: -7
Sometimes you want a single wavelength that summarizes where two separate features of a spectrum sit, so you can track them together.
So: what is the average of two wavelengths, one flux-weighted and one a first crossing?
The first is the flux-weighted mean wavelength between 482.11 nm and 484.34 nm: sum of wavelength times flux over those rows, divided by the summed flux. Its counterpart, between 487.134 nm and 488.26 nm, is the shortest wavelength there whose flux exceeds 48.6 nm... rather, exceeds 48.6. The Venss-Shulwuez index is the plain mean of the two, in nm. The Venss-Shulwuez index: 485.32 nm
